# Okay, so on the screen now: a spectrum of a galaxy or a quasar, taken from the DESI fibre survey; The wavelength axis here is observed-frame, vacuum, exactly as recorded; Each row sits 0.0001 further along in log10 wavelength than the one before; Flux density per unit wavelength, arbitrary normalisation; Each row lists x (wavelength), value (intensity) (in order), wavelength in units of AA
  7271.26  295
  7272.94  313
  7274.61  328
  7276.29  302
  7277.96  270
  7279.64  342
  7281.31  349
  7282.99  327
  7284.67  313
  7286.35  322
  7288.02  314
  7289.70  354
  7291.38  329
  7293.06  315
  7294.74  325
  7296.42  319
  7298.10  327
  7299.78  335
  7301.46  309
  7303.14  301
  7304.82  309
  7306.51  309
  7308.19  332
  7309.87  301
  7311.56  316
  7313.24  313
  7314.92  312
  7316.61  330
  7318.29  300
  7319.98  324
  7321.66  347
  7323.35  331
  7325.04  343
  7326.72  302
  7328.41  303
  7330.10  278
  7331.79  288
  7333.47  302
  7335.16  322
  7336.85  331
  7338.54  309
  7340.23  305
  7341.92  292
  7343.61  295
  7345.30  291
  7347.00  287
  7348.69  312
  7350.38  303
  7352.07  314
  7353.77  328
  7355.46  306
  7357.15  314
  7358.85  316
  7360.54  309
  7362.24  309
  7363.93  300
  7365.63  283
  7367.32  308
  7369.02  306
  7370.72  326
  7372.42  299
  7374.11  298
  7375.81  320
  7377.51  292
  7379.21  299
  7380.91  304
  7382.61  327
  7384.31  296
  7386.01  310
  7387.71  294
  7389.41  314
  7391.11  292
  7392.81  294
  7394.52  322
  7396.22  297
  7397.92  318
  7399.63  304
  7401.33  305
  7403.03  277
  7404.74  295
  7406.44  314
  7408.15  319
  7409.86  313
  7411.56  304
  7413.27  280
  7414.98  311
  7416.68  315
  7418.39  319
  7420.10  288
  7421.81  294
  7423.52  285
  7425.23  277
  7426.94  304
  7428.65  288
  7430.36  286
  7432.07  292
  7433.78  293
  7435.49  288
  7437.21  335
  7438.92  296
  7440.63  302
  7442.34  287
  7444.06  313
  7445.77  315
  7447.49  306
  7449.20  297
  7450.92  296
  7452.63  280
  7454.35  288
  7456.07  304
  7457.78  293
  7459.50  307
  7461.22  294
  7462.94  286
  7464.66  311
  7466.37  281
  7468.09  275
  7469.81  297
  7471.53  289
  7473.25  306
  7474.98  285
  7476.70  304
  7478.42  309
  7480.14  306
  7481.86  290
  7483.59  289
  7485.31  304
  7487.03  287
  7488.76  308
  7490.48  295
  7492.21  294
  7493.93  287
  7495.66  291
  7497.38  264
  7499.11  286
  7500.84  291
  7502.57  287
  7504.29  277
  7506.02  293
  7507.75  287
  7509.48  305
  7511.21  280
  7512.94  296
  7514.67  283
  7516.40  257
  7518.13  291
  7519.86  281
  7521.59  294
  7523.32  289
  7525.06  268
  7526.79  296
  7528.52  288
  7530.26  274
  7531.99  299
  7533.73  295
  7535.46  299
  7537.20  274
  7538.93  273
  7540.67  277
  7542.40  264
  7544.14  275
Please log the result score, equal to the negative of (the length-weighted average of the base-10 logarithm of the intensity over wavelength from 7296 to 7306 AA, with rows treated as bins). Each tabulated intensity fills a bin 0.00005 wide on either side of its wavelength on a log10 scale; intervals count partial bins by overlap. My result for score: -2.50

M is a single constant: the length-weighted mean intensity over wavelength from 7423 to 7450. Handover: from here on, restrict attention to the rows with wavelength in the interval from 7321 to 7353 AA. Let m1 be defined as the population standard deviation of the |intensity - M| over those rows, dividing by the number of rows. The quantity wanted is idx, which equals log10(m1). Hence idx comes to 1.1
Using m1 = 14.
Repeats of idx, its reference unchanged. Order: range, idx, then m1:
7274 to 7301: 1.1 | 13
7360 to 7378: 0.9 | 8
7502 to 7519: 1.0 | 11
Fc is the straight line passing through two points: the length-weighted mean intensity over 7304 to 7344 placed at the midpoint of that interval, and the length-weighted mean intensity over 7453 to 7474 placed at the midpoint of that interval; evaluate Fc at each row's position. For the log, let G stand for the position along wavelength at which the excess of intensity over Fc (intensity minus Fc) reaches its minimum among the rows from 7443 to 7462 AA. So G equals 7452.63 AA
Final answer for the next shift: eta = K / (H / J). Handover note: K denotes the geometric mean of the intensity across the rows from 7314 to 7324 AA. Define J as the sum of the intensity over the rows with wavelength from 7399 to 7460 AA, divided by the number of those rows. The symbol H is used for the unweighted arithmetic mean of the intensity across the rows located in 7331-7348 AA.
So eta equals 320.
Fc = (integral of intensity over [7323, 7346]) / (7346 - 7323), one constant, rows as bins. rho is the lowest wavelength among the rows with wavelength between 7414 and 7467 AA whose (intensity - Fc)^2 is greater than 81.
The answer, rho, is 7418.39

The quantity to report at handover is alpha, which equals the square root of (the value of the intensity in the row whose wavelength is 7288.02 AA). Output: 17.7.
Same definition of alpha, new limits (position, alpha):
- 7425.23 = 16.6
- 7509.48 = 17.5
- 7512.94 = 17.2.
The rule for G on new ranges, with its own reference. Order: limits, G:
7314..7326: 7318.29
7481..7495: 7487.03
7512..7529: 7516.40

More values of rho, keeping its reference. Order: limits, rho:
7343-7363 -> 7343.61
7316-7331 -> 7316.61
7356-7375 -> 7358.85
